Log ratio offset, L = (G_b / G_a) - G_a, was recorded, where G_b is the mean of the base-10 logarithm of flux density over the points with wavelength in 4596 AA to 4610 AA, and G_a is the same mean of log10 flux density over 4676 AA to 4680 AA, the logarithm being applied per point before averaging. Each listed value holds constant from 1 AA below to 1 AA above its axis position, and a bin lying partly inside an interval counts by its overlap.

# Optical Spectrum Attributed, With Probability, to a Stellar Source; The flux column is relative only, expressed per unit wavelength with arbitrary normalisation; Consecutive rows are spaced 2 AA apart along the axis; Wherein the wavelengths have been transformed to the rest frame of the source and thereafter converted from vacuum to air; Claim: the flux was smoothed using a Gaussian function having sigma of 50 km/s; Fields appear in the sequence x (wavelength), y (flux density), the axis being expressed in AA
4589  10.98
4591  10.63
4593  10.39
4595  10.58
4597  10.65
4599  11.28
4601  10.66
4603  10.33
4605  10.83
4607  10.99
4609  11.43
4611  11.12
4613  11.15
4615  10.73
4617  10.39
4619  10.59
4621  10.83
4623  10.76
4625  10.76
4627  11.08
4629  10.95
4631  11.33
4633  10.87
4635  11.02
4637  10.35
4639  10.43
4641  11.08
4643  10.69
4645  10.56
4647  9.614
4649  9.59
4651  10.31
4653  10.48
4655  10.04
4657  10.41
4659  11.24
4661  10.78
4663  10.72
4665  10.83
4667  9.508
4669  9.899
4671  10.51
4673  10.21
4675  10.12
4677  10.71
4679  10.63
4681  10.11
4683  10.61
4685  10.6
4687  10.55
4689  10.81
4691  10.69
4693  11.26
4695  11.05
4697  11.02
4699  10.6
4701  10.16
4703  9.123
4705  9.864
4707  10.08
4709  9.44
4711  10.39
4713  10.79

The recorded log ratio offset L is -0.020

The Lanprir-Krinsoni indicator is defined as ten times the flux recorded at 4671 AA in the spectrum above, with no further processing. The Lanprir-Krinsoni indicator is 105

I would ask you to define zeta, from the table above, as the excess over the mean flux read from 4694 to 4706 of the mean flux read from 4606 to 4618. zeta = 0.67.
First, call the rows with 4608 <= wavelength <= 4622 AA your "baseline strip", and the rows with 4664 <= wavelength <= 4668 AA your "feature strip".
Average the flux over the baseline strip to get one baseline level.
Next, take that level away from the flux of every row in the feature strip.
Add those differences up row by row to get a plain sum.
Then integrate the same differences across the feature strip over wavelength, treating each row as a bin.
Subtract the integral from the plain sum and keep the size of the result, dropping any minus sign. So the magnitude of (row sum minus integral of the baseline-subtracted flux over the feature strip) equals 1.4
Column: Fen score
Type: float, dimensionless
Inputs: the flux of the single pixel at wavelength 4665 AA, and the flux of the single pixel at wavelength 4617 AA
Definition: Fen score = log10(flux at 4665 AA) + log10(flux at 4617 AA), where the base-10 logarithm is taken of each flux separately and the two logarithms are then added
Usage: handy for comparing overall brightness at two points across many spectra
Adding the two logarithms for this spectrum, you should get 2.05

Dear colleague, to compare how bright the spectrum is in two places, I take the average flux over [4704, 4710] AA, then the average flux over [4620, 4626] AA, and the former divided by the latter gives 0.908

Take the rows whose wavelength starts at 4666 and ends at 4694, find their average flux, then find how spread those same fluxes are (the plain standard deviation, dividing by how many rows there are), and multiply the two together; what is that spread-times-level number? 4.4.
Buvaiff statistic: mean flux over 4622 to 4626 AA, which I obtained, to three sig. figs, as 10.8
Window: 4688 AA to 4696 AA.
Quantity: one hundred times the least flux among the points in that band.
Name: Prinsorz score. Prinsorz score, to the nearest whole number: 1069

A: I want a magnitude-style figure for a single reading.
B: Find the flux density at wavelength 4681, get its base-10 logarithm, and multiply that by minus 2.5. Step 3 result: -2.51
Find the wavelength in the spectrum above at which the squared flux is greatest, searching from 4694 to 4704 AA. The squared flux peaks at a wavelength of 4695 AA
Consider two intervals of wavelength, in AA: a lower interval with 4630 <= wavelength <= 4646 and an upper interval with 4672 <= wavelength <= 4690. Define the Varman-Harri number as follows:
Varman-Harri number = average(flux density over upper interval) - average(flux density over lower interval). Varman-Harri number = -0.31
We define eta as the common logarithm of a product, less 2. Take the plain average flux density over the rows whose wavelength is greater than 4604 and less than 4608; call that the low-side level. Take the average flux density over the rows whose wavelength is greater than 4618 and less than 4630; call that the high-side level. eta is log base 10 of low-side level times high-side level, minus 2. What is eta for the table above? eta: 0.072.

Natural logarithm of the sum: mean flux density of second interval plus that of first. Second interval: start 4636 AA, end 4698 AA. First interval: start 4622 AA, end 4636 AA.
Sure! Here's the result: 3.07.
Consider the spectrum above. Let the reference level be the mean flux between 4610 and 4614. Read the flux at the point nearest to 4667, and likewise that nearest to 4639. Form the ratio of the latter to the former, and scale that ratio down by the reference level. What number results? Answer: 0.0985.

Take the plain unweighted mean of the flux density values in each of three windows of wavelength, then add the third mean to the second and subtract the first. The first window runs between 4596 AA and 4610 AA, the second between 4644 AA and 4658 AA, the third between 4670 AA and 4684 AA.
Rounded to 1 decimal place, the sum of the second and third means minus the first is 9.7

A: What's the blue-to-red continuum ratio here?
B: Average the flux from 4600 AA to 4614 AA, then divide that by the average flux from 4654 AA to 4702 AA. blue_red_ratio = 1.04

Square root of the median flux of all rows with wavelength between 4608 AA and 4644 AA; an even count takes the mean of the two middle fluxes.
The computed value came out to 3.29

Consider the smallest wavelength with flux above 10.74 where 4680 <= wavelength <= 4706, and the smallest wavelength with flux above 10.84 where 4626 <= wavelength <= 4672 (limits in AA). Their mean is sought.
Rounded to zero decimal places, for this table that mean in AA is 4658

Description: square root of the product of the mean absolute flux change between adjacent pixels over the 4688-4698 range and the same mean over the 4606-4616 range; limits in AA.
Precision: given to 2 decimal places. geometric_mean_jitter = 0.26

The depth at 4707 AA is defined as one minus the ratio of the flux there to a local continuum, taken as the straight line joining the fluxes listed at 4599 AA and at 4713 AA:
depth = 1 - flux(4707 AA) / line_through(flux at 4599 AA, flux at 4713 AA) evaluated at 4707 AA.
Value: 0.068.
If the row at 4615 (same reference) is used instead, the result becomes 0.043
